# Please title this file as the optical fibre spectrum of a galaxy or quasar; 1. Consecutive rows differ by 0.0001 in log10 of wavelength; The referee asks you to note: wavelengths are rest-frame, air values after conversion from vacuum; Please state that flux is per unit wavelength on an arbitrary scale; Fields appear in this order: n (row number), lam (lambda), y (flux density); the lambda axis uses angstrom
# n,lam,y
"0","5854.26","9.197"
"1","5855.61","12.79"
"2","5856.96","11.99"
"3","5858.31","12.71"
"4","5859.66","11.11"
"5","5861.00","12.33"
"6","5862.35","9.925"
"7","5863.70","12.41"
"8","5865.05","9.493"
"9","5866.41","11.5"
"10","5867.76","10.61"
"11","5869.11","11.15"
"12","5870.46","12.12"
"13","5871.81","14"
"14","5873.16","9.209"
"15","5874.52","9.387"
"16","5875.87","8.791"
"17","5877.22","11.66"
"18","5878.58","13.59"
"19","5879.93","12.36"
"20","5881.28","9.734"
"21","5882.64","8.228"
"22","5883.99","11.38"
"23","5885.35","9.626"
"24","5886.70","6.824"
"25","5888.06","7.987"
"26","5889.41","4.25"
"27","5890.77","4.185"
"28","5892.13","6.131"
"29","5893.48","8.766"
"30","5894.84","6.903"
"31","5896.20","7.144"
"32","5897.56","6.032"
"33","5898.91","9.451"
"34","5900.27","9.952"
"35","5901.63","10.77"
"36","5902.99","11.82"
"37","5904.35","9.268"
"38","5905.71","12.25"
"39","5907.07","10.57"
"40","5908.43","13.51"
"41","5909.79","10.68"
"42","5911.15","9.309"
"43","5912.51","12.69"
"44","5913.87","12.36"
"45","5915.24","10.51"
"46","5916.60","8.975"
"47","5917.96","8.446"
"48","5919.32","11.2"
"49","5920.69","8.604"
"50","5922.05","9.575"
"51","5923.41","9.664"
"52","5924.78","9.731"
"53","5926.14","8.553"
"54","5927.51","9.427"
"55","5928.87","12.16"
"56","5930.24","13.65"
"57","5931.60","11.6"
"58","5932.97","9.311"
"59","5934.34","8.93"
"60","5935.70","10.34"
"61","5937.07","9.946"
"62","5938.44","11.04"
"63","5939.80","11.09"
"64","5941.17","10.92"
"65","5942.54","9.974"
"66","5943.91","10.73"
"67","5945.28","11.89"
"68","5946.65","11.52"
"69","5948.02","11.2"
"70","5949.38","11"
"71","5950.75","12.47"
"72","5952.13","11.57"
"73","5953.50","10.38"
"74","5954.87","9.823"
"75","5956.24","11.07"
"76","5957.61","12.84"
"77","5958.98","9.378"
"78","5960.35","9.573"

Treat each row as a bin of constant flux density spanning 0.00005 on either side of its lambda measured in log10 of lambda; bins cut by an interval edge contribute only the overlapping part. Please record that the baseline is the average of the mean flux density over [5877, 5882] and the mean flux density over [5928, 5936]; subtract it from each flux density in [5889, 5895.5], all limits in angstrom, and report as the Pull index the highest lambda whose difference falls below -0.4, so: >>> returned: 5894.84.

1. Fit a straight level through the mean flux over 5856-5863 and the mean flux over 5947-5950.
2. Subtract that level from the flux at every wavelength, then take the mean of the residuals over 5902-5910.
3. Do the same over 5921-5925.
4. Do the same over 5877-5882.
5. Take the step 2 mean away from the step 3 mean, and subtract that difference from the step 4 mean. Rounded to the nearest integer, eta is 2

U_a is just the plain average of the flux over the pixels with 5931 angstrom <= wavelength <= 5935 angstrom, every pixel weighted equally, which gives 9.9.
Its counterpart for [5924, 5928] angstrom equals 9.2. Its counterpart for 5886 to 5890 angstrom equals 6.4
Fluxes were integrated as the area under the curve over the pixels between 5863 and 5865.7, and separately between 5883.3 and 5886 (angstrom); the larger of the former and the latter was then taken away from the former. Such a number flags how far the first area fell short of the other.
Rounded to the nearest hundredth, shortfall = 0.00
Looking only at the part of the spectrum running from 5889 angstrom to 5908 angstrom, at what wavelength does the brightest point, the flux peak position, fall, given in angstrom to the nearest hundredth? 5905.71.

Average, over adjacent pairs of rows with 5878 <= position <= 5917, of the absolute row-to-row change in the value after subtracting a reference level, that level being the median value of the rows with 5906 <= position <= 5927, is 1.9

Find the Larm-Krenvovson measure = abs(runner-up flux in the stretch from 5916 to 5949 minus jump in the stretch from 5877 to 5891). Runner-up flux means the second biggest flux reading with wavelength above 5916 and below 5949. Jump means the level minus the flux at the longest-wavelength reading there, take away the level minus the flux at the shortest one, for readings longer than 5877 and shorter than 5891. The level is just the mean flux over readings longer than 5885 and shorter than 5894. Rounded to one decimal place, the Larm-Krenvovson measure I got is 4.7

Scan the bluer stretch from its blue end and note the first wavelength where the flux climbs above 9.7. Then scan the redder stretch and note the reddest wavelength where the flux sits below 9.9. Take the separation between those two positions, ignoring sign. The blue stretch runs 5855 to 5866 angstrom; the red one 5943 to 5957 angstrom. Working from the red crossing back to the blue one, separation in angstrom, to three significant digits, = 99.3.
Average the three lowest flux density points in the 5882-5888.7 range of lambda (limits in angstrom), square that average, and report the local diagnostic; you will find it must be 59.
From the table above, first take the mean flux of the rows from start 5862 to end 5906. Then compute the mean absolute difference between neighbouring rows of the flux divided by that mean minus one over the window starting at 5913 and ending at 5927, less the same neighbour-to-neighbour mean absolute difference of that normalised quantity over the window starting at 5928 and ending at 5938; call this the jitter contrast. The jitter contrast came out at -0.01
